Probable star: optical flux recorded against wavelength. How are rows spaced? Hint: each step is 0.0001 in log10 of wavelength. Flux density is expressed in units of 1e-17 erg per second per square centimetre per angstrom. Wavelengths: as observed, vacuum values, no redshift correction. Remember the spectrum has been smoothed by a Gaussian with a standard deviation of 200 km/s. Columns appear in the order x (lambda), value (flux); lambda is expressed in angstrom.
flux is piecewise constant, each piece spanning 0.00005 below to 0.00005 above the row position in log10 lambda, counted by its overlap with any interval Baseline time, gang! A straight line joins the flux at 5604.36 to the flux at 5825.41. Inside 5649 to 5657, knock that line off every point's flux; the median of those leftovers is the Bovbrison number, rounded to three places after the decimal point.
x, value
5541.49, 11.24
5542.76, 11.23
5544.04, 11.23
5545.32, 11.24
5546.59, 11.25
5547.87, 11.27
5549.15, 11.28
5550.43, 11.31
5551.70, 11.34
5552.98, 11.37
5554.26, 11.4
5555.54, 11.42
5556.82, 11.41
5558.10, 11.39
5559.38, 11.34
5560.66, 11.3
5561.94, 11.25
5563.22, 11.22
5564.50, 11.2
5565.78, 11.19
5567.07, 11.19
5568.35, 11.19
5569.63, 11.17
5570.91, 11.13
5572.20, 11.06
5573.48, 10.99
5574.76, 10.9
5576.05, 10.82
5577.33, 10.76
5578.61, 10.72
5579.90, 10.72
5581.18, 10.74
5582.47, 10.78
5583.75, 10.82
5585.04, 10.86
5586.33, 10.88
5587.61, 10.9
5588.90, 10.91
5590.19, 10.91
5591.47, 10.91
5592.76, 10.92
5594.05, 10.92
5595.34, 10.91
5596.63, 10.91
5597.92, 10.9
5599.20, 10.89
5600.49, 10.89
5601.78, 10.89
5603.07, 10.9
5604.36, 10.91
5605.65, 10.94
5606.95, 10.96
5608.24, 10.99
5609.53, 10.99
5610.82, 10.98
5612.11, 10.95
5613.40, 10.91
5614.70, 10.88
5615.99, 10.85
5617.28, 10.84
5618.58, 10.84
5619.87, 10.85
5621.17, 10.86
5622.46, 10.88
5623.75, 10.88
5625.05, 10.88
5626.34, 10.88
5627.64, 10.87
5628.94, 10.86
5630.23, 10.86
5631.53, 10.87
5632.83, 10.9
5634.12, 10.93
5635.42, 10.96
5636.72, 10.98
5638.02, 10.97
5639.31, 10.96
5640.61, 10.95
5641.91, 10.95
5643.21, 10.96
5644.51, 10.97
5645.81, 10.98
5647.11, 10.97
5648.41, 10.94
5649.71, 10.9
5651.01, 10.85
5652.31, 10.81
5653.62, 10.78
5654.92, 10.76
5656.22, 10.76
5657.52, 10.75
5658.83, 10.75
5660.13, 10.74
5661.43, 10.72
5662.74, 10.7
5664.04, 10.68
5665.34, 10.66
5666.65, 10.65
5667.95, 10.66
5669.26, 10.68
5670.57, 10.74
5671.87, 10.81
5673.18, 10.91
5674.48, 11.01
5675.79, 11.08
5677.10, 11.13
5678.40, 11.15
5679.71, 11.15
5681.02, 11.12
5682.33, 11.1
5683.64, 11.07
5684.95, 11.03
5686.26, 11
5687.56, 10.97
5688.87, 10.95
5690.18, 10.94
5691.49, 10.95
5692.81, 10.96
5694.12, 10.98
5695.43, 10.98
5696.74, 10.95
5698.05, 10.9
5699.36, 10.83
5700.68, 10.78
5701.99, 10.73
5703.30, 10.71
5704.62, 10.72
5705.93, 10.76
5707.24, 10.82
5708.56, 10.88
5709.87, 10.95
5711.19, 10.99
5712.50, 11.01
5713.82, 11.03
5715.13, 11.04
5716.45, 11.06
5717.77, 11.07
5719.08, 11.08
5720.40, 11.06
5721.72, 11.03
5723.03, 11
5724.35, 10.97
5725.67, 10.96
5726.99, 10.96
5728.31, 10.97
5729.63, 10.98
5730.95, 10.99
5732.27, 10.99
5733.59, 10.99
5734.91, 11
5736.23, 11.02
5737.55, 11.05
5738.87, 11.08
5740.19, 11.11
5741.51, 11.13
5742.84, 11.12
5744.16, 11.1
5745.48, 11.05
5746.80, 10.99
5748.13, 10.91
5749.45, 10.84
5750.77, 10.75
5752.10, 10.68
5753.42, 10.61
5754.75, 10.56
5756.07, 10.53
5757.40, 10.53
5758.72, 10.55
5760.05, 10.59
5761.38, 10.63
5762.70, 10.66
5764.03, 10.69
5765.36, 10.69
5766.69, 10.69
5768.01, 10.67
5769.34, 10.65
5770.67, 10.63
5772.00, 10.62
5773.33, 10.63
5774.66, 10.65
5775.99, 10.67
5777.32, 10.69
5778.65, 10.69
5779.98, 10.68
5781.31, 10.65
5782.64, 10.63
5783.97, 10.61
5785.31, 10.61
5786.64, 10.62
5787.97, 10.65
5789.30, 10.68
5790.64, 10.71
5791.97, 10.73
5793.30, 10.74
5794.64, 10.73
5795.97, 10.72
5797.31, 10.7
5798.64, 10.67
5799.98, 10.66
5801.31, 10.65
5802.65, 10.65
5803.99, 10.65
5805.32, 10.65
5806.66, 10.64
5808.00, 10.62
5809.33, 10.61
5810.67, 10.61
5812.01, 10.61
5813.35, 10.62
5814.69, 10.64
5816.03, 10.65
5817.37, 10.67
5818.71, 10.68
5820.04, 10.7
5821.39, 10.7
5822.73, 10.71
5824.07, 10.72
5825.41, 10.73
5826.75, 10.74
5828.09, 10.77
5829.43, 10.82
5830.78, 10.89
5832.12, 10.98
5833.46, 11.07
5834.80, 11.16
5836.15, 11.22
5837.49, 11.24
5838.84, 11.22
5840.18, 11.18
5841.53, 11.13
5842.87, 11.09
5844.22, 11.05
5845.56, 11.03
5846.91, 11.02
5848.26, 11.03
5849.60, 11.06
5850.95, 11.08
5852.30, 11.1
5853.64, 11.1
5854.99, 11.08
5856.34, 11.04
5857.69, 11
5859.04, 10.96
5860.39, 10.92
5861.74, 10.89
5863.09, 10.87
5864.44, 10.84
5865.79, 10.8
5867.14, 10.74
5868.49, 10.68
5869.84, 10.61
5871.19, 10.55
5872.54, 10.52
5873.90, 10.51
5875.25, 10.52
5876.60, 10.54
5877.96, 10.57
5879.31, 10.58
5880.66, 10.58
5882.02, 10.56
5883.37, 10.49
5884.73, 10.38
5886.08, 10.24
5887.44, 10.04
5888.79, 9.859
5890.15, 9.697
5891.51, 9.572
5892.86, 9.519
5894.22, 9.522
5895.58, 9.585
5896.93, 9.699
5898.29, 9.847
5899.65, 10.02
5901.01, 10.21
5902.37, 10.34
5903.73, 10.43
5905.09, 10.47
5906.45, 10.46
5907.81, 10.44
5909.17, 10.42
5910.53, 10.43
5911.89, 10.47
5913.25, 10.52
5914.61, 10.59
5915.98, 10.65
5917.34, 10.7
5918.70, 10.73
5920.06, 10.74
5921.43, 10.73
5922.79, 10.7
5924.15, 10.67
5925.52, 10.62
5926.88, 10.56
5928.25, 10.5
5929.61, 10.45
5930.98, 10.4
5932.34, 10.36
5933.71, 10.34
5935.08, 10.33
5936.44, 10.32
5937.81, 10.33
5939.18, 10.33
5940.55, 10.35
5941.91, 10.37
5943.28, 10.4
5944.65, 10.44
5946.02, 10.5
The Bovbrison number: -0.075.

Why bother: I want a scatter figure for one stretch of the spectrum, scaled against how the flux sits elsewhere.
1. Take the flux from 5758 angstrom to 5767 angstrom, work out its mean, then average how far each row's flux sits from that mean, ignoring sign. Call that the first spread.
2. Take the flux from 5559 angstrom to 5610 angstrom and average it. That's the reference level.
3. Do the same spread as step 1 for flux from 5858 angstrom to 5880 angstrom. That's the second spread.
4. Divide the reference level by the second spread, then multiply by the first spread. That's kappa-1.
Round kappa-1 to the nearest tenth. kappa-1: 3.4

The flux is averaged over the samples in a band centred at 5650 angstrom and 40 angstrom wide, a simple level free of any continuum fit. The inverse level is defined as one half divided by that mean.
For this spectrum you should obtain 0.0461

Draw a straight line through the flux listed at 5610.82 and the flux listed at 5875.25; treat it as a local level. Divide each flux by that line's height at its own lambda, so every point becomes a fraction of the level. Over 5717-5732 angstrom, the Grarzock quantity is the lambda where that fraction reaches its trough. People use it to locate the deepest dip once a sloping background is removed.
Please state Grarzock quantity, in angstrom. 5725.67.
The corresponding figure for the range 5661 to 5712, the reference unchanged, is 5666.65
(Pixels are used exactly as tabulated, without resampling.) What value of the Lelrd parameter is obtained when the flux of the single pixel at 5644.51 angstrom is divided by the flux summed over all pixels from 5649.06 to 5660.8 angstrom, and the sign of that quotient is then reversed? -0.11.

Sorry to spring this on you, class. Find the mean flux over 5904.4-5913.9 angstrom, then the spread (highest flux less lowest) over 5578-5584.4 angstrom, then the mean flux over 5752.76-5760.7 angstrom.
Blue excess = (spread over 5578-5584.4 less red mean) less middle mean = -20.9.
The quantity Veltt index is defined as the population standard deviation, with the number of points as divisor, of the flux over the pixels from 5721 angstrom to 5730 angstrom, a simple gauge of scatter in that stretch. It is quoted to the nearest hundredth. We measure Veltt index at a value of 0.02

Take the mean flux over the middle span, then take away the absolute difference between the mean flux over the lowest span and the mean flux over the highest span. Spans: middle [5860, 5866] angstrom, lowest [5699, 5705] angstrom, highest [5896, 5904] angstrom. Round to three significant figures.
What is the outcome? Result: 10.2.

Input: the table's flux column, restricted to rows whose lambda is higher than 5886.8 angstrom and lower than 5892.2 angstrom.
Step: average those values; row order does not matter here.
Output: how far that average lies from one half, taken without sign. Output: 9.3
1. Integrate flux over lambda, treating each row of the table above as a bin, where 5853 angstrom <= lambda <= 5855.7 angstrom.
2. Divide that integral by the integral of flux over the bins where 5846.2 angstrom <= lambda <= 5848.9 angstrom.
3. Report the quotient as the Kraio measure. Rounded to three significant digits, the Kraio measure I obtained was 1.01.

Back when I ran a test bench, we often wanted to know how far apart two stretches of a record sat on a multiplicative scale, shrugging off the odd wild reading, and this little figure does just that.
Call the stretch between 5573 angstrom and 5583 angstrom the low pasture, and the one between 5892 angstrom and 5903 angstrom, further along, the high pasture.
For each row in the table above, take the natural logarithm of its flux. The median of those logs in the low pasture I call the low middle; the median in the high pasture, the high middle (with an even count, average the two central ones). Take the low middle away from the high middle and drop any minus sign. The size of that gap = 0.10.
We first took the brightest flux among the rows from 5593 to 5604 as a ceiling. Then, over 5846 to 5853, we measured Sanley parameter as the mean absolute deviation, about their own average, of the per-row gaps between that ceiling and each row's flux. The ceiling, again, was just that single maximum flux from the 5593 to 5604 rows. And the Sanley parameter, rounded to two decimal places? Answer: 0.03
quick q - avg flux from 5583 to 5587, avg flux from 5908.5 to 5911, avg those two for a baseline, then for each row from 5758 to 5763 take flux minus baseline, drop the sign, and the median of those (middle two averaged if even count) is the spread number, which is 0.04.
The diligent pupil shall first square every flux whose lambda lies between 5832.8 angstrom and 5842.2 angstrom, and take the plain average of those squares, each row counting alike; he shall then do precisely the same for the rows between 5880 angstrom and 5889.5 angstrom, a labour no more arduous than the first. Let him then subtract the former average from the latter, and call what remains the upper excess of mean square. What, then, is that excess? -19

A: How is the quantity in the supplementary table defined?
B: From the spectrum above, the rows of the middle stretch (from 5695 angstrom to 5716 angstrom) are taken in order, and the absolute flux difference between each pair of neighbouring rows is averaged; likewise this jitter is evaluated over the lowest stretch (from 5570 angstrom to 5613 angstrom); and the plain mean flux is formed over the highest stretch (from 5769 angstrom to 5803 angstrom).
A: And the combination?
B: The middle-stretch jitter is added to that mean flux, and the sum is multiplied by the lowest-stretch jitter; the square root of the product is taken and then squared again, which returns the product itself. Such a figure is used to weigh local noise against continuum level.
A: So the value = 0.261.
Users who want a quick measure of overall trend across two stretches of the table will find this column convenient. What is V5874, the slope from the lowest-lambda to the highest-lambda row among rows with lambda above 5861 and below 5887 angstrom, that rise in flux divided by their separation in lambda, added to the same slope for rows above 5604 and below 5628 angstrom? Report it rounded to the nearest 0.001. -0.028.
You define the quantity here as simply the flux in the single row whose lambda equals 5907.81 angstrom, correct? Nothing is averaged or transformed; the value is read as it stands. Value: 10.44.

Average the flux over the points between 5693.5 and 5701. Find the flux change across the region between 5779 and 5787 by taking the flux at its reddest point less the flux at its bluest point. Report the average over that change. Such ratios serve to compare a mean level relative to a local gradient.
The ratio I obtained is -182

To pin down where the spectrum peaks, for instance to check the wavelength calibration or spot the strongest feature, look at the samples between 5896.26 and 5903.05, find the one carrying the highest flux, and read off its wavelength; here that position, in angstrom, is 5902.37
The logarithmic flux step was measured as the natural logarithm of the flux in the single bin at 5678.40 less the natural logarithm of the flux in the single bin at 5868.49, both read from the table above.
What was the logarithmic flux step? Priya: 0.04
